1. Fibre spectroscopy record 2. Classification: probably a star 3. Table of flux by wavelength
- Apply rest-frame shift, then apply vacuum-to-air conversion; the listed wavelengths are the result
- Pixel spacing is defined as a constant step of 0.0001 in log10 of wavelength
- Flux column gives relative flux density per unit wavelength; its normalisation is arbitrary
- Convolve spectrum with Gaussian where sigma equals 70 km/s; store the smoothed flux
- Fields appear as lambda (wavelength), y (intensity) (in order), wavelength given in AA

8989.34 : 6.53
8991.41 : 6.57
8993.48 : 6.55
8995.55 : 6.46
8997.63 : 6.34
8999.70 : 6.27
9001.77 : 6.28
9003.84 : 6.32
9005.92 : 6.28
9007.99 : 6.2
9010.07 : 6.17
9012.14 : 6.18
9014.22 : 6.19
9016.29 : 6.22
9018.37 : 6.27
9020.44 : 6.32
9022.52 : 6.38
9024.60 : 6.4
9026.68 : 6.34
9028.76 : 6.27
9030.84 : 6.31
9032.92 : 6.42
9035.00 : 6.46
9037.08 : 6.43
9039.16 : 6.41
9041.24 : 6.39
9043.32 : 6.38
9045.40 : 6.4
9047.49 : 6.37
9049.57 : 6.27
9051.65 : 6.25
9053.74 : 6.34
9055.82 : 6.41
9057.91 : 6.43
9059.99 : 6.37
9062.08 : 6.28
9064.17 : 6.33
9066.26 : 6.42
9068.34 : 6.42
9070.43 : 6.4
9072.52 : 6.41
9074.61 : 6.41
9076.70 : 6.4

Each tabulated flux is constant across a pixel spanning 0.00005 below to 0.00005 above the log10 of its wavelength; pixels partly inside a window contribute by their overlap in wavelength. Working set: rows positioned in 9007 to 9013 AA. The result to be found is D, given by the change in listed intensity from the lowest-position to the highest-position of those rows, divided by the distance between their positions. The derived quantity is -0.005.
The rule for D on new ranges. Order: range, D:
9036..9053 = -0.012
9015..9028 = 0.012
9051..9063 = 0.003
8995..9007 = -0.017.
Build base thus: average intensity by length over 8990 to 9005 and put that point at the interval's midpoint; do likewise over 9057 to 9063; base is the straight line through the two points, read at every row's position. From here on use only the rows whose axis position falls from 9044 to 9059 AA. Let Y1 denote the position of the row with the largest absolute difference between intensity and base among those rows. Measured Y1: 9051.65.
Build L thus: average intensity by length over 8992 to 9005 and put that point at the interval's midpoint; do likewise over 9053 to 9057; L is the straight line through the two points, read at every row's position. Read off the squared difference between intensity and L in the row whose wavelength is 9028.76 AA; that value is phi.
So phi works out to 0.0114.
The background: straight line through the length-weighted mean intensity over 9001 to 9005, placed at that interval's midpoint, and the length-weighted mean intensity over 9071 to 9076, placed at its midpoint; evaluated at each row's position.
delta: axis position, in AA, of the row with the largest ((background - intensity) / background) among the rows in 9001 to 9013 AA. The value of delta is 9010.07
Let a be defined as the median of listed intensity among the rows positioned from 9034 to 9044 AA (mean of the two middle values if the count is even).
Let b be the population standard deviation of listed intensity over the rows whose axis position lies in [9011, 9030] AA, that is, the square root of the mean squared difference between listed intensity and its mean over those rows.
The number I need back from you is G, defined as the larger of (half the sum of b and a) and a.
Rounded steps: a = 6.41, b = 0.075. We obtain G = 6.41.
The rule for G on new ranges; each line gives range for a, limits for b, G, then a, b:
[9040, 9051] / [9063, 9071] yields 6.38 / 6.38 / 0.037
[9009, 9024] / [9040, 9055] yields 6.22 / 6.22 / 0.055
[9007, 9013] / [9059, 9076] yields 6.18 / 6.18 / 0.047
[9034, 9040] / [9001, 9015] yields 6.43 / 6.43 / 0.056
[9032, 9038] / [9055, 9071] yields 6.43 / 6.43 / 0.049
